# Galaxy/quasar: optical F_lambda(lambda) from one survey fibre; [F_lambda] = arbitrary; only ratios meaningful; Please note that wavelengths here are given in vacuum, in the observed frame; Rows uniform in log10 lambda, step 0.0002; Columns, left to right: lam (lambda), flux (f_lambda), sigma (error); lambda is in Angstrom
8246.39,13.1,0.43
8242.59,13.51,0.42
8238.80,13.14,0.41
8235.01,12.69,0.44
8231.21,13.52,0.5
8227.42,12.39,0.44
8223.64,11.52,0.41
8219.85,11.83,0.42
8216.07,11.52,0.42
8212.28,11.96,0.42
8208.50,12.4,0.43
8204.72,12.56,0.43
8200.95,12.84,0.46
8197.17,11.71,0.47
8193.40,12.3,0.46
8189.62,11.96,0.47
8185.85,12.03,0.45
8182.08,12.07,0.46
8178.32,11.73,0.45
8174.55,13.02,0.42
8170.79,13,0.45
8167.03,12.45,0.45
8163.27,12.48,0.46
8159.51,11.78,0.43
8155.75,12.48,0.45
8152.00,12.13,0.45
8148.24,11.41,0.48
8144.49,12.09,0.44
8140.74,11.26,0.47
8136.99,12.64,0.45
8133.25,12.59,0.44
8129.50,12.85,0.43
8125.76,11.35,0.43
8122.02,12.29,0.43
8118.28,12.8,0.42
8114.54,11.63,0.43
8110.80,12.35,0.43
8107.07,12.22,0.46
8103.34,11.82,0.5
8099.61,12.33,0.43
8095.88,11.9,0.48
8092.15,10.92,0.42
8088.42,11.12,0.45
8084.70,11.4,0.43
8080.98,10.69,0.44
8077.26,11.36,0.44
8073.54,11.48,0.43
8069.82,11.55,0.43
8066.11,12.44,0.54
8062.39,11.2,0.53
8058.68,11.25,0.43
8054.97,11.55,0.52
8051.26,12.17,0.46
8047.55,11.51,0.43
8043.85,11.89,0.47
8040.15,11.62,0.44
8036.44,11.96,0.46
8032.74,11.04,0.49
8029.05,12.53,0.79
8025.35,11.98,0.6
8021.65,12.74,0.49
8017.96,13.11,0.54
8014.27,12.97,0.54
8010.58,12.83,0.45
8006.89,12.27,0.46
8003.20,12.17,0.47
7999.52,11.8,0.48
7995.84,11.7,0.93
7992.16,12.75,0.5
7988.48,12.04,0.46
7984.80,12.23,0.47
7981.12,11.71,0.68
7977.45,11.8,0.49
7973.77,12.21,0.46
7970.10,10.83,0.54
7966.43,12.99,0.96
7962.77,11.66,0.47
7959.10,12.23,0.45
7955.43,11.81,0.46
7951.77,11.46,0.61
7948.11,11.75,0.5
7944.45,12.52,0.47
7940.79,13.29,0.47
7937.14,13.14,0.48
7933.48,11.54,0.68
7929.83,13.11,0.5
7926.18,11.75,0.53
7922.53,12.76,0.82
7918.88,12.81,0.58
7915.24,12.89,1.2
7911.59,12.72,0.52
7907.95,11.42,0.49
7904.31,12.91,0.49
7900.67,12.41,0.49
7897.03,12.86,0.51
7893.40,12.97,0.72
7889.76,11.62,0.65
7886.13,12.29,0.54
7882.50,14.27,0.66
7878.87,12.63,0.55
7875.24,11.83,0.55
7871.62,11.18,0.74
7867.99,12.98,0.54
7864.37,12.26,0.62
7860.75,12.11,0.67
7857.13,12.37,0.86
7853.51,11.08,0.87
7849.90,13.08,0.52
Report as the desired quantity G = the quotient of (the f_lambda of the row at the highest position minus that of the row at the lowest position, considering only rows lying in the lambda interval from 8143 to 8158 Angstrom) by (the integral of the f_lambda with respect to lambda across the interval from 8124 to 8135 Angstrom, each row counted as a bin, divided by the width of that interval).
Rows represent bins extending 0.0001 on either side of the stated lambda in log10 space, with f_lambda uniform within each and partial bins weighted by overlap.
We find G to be 0.03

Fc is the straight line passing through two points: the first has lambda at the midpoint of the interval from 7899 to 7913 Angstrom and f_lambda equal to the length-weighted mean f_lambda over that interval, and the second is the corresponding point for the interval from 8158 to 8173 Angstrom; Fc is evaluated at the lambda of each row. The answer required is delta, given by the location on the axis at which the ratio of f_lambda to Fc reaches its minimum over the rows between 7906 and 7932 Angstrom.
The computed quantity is 7907.95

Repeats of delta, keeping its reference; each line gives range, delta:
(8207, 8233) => 8223.64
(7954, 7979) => 7970.10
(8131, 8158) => 8140.74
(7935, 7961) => 7951.77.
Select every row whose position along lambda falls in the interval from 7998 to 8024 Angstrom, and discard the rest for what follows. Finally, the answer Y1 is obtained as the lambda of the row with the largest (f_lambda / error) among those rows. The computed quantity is 8010.58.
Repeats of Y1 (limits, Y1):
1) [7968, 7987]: 7973.77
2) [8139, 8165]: 8155.75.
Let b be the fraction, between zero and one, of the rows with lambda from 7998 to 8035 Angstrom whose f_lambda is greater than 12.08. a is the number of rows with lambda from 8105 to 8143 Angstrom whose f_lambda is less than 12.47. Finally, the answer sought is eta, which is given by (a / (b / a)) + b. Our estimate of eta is 52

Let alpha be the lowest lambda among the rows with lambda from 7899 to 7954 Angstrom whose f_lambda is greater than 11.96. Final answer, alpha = 7900.67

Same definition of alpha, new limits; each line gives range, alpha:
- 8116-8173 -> 8118.28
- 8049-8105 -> 8051.26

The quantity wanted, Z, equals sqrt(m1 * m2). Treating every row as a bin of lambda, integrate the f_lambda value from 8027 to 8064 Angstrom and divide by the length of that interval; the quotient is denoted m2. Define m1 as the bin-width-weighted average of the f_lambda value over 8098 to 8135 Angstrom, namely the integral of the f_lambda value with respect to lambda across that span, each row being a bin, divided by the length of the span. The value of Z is 11.9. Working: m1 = 12.2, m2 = 11.7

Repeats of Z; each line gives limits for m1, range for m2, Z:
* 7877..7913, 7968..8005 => 12.3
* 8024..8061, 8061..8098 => 11.6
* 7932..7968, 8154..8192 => 12.3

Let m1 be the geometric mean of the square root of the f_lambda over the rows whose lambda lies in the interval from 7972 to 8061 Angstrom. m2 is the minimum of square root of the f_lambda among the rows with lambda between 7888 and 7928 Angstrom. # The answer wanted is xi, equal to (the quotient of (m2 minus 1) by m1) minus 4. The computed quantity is -3.315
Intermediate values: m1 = 3.47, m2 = 3.38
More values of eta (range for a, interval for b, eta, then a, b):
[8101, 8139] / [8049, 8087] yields 180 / 6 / 0.20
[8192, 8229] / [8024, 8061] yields 320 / 8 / 0.20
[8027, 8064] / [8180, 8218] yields 203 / 9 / 0.40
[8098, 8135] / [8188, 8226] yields 123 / 7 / 0.40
